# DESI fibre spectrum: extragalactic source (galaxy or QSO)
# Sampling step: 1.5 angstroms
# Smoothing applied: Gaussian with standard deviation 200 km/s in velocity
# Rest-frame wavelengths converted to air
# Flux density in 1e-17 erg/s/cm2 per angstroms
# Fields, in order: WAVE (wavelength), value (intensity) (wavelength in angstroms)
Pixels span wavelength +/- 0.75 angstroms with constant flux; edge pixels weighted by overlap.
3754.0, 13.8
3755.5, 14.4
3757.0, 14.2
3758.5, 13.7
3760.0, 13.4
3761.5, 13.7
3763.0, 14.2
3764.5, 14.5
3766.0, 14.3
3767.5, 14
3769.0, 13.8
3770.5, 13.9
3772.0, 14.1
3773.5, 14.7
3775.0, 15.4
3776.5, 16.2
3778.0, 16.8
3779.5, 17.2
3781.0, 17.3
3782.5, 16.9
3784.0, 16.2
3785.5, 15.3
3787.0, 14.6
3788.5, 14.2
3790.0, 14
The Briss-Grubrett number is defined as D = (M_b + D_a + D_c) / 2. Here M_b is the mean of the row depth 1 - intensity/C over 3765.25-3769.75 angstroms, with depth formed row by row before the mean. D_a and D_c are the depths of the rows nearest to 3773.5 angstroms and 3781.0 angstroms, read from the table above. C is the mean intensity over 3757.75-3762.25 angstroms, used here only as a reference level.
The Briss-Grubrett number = -0.19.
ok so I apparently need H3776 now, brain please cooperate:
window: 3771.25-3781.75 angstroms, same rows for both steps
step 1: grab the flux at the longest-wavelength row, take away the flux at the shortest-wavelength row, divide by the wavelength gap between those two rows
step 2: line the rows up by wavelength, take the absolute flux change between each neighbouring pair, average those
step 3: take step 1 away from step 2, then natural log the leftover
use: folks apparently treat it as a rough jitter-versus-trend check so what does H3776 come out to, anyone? -1.73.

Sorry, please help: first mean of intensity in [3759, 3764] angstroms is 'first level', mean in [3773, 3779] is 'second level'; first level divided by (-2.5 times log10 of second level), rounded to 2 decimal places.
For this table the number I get -4.60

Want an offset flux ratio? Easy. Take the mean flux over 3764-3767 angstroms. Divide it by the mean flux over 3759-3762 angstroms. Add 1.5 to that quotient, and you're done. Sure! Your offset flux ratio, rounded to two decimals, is 2.56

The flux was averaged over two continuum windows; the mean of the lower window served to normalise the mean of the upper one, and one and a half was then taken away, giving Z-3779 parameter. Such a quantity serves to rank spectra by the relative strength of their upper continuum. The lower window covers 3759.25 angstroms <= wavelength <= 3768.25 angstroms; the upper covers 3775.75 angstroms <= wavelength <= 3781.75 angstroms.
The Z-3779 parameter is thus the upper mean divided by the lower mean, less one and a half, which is -0.30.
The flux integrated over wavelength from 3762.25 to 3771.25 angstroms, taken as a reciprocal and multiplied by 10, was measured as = 0.0787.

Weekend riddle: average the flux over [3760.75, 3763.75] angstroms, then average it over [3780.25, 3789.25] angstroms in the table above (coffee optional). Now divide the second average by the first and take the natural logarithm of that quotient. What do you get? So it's 0.12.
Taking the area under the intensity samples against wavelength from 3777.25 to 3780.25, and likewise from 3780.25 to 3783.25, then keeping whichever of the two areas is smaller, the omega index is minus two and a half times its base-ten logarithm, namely -4.27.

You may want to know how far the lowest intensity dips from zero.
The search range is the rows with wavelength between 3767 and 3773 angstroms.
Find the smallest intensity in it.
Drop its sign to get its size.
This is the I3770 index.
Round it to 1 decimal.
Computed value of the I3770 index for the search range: 13.8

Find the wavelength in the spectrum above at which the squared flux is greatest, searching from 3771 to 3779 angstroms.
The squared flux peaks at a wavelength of 3778.0 angstroms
